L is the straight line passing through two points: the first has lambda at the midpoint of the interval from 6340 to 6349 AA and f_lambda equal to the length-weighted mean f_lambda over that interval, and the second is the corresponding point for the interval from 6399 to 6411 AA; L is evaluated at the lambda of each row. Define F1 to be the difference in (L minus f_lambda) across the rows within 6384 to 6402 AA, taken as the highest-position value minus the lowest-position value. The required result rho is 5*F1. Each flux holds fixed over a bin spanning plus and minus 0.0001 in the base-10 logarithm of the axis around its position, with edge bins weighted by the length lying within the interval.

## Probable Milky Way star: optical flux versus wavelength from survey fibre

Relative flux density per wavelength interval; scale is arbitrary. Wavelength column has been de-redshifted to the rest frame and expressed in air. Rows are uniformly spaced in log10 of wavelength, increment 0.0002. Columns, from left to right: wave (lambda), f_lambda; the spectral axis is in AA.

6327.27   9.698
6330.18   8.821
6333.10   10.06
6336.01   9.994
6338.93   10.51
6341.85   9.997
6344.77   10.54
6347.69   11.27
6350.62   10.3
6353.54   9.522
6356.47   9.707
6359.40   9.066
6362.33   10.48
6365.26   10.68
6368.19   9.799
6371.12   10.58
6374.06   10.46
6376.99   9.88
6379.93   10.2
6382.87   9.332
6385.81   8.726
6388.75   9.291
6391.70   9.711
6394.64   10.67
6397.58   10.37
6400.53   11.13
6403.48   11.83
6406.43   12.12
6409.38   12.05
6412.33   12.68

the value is -10.6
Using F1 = -2.1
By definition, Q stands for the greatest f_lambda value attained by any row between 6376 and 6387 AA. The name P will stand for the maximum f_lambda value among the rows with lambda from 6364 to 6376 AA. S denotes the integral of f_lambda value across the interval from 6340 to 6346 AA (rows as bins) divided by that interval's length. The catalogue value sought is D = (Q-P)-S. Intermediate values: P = 10.68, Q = 10.2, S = 10.3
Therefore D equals -10.8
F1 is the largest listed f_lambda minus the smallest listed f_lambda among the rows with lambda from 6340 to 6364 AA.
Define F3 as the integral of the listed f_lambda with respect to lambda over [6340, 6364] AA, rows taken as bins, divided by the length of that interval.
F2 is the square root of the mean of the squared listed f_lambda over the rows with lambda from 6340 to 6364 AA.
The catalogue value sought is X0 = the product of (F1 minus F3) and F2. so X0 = -80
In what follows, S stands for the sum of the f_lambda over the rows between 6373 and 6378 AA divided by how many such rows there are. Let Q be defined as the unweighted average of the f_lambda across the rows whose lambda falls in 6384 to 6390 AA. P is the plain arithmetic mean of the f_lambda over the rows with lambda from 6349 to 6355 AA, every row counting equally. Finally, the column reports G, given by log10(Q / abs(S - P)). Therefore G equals 1.5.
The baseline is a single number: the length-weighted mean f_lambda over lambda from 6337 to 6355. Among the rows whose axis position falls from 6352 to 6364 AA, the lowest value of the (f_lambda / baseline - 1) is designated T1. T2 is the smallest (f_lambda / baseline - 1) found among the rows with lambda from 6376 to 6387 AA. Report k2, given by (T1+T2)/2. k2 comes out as -0.14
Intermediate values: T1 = -0.124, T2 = -0.16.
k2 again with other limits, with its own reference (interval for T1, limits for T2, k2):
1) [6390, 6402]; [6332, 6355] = -0.07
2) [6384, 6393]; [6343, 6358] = -0.12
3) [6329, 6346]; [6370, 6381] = -0.10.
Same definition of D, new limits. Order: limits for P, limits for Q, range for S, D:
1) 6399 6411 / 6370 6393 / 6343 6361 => -11.6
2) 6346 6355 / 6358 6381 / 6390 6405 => -11.3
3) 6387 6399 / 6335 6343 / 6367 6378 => -10.4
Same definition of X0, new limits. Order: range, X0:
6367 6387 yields -79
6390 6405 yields -93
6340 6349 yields -99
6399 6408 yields -125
